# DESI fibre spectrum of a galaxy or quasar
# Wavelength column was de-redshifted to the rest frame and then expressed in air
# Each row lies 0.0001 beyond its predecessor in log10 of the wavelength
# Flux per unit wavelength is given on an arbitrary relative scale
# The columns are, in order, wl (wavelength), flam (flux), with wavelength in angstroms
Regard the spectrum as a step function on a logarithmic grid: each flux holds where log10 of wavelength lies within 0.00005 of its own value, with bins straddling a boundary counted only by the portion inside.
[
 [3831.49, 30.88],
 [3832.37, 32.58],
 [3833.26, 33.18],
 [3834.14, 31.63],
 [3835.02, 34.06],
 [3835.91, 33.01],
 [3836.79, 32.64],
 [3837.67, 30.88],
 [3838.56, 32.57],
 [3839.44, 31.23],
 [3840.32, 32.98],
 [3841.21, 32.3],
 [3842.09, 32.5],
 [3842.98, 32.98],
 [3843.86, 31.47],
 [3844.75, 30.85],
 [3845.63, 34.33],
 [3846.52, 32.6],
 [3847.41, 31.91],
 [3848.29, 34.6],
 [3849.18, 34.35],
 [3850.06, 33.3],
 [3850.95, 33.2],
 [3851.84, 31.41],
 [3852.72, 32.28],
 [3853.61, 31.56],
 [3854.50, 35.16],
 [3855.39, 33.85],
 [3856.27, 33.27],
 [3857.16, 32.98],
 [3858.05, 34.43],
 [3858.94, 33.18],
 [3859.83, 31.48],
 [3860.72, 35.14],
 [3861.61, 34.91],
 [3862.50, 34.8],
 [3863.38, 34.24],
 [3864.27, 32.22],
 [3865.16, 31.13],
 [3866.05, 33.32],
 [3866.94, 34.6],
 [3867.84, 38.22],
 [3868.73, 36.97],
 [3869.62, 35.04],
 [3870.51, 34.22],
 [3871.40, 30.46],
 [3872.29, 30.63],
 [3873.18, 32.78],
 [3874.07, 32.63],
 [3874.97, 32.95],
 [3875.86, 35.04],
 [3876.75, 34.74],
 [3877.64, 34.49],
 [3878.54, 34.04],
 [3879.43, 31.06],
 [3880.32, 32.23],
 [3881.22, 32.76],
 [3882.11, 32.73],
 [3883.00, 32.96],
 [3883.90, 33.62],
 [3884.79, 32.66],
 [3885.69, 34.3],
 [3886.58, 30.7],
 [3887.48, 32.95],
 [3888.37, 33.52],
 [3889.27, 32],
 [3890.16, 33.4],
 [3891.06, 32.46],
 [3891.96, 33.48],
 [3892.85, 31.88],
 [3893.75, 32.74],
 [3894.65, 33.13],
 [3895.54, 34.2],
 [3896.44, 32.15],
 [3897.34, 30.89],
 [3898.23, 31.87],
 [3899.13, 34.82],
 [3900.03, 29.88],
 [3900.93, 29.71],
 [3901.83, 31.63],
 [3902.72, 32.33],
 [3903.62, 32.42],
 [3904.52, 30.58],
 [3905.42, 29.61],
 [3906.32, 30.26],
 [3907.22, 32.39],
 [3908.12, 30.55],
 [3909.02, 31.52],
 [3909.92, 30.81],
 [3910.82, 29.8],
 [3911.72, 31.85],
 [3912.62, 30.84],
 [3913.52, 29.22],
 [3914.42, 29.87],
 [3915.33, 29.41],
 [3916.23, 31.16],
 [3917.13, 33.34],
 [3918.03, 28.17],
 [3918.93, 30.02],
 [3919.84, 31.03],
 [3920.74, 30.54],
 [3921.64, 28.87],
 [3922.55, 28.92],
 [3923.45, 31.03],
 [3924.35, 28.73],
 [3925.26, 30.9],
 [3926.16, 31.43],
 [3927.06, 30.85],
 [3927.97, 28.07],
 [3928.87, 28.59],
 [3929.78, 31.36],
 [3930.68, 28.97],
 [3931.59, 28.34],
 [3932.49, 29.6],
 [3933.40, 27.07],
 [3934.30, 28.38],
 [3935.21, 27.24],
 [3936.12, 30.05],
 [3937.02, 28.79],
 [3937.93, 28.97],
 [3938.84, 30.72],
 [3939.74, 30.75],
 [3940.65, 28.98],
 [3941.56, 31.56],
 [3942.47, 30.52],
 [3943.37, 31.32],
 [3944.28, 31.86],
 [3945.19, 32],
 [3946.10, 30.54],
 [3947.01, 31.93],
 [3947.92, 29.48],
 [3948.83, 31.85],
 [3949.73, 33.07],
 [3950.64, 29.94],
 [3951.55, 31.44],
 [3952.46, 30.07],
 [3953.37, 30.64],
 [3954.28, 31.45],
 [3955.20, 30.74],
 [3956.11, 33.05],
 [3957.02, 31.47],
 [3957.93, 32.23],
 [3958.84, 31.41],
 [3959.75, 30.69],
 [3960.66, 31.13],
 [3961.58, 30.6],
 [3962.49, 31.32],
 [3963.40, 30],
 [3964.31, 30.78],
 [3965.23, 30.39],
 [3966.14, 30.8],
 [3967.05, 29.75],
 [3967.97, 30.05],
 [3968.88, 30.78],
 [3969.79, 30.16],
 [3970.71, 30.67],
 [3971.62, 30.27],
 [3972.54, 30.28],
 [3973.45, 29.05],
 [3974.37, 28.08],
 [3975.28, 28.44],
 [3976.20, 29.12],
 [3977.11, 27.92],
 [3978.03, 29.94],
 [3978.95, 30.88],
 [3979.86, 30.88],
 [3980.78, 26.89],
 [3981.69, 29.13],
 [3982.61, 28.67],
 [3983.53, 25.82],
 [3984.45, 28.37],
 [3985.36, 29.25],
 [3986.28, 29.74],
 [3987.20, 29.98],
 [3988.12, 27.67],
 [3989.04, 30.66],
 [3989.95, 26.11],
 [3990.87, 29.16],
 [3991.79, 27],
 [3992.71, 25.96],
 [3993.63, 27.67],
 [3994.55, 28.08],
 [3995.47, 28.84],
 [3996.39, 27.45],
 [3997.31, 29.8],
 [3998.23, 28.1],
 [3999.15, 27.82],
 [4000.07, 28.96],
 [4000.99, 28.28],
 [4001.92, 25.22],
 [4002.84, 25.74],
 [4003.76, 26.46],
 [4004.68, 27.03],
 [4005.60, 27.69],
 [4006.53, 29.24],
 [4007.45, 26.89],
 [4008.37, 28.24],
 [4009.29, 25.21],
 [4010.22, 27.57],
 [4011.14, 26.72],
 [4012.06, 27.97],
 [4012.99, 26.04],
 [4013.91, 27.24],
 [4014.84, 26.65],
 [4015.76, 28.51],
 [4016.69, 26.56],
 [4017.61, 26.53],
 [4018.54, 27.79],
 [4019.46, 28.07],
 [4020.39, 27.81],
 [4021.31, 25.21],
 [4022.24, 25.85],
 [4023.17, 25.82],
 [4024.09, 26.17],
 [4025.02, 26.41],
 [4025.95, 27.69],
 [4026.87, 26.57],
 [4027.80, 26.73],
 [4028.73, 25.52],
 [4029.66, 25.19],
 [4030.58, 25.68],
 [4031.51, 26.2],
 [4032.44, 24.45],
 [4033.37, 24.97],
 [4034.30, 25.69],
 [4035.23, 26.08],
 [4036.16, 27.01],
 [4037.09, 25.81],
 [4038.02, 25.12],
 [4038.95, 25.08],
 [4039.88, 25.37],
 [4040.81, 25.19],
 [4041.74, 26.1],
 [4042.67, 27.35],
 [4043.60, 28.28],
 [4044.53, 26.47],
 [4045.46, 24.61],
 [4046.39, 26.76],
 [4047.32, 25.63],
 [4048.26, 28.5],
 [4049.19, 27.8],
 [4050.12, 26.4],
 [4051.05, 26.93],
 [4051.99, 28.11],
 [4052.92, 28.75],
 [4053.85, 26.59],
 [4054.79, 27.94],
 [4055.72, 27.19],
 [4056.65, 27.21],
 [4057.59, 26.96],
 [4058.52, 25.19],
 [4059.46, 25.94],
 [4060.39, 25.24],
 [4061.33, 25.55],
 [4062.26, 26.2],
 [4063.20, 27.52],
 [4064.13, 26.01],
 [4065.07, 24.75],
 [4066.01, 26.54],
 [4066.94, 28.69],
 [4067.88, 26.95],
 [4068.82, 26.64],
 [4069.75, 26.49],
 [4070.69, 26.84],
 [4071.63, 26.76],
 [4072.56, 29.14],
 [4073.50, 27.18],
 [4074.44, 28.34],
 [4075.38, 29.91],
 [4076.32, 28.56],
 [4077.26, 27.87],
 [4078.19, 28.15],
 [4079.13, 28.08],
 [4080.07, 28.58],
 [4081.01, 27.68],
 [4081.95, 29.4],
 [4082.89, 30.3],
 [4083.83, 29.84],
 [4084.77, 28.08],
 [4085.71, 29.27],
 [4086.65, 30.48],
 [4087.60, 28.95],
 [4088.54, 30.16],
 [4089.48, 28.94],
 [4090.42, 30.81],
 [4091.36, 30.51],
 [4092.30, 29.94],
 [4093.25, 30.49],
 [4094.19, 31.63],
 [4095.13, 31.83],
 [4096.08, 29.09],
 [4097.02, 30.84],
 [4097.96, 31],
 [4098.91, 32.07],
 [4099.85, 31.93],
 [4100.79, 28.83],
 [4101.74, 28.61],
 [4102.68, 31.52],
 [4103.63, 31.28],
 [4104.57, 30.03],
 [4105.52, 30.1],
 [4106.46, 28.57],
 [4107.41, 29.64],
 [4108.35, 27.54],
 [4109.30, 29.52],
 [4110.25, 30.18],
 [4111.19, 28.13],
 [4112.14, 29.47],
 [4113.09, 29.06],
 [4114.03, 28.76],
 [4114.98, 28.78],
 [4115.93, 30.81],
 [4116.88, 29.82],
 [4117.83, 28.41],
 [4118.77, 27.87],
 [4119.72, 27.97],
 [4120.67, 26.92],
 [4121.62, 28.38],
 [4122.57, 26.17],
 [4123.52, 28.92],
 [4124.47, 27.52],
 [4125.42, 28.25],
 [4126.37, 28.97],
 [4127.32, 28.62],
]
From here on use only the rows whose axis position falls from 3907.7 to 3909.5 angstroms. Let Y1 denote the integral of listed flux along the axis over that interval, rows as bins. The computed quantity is 55.9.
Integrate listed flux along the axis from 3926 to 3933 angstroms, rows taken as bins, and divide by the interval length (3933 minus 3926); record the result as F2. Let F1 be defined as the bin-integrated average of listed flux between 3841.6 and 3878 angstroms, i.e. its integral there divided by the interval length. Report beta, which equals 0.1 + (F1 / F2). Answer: 1.23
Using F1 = 33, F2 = 29.6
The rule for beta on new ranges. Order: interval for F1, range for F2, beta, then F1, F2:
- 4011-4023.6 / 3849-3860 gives 0.91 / 27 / 33.1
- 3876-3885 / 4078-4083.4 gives 1.26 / 33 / 28.7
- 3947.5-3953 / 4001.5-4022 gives 1.25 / 31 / 27.0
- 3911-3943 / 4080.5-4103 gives 1.09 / 30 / 30.1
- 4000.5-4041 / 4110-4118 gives 1.00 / 26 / 29.3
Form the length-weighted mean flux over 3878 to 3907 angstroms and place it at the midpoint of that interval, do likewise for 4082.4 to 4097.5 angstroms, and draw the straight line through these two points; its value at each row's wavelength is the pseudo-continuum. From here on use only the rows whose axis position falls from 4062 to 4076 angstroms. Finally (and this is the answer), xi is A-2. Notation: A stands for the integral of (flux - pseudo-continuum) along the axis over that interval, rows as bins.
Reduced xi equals -45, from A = -43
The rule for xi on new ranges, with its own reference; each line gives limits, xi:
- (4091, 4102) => 5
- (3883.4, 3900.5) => 4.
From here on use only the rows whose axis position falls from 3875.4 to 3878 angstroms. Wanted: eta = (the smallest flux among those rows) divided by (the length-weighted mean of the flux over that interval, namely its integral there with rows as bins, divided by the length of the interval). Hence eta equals 0.99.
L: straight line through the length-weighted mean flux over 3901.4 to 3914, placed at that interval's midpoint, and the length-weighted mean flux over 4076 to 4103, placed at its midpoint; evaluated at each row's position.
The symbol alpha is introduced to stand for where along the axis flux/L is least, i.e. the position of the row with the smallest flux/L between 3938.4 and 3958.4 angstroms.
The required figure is 3940.65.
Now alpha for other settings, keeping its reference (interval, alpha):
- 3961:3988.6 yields 3983.53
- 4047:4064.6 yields 4058.52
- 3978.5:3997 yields 3983.53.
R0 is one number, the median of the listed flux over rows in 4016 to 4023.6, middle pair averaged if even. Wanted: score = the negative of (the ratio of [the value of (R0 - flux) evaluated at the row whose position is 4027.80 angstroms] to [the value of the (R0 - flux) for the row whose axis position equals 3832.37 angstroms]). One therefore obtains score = 0.0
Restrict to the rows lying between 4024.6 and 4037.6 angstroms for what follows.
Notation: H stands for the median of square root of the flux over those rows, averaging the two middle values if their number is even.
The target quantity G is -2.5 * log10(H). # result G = -1.77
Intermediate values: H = 5.09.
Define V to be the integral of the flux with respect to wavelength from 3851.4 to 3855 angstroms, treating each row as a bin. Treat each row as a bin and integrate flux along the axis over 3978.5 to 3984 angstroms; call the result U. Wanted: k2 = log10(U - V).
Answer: 1.6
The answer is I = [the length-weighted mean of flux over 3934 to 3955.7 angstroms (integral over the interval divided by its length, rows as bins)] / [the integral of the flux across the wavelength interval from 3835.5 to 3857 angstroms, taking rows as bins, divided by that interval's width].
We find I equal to 0.93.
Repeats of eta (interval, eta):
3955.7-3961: 0.97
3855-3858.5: 0.98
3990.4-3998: 0.93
